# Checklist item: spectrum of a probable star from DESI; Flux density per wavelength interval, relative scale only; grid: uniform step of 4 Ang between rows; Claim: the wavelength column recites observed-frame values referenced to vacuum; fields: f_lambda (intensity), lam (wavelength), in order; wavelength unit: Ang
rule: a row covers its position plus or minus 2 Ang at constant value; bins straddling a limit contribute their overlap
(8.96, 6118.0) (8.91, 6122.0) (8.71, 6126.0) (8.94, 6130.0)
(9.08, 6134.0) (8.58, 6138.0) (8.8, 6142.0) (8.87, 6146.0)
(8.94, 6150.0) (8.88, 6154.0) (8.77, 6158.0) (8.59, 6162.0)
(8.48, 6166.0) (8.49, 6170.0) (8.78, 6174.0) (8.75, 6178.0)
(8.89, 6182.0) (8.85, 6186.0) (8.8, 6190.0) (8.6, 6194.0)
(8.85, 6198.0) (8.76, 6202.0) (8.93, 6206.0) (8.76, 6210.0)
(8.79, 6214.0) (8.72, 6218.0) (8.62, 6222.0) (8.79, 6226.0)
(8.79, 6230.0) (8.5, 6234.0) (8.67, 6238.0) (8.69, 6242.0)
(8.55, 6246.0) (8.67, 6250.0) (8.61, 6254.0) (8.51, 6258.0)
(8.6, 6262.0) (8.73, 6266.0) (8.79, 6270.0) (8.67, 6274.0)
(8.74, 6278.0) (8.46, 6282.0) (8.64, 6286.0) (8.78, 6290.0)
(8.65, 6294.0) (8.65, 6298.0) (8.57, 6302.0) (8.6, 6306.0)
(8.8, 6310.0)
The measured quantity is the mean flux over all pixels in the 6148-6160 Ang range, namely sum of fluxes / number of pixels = 8.86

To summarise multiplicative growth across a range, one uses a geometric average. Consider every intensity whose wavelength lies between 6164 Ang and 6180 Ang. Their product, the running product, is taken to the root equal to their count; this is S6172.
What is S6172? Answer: 8.62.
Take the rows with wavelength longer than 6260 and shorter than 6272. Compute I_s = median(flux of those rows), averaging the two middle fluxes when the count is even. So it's 8.73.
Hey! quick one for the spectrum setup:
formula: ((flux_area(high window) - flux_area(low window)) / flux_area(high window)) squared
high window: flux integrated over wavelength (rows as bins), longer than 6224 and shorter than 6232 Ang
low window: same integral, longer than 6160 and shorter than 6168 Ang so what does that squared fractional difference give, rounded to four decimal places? 0.0008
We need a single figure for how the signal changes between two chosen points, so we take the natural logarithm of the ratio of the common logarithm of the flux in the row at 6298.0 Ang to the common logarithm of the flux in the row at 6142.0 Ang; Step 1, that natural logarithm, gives -0.0079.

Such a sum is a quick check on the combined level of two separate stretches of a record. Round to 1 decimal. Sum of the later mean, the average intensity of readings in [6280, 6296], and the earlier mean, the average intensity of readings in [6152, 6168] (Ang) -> 17.3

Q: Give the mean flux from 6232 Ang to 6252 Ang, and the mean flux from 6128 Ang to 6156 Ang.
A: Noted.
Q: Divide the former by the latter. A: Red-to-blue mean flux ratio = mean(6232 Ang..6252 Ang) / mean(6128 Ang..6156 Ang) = 0.971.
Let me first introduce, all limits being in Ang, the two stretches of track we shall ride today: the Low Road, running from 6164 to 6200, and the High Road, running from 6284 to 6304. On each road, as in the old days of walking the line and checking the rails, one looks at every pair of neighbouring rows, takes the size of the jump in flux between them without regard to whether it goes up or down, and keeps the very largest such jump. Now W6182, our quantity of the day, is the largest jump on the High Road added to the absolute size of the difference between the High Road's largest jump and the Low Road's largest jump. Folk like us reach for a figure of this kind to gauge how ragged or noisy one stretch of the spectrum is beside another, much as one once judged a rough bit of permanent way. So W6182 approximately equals 0.29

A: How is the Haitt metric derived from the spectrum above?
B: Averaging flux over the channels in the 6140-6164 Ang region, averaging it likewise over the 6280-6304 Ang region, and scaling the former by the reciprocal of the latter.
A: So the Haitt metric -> 1.02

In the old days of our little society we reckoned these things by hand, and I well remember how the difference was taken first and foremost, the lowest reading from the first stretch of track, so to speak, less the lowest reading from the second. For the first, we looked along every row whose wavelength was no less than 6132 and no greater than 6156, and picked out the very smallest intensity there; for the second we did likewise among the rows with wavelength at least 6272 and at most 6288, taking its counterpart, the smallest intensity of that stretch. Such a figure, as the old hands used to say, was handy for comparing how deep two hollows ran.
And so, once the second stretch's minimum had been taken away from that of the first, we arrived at 0.12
